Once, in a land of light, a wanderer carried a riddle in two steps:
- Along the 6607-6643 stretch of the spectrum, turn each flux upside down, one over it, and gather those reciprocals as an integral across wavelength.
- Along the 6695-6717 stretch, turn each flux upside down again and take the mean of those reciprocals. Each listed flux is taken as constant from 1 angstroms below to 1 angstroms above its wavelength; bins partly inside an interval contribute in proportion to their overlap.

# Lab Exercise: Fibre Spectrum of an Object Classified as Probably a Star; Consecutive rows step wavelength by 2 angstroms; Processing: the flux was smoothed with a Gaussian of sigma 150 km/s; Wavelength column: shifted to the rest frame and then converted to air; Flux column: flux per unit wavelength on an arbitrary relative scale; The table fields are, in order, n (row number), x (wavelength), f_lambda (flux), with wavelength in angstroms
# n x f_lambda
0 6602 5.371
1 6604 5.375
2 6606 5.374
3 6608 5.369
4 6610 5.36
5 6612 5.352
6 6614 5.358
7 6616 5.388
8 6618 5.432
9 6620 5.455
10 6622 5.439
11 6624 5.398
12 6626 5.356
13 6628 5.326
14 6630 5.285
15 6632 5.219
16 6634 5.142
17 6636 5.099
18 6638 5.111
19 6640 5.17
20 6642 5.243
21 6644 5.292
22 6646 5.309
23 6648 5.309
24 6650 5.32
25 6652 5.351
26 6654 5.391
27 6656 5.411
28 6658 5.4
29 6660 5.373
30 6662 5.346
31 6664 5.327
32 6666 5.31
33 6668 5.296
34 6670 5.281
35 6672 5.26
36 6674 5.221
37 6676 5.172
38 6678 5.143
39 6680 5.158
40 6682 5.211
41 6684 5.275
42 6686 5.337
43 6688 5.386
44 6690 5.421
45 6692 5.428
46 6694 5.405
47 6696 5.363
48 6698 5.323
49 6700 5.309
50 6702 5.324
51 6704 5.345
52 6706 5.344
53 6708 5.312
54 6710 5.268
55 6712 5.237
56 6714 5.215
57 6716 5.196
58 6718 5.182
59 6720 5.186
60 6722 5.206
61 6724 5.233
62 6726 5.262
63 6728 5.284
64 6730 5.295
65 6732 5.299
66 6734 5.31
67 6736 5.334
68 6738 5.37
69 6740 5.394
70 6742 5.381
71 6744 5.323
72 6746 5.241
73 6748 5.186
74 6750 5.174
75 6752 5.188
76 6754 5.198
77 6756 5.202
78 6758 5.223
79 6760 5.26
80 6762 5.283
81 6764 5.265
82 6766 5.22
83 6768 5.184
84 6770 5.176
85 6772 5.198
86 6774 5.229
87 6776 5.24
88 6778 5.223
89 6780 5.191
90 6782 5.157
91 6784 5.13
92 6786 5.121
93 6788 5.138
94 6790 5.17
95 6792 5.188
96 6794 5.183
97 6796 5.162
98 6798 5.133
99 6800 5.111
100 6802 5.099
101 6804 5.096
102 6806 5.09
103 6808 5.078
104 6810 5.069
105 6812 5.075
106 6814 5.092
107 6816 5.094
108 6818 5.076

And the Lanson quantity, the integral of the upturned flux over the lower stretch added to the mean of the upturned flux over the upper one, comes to 7.0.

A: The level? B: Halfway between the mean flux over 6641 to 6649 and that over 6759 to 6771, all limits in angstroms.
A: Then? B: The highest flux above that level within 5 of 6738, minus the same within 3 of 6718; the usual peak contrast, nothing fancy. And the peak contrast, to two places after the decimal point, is 0.20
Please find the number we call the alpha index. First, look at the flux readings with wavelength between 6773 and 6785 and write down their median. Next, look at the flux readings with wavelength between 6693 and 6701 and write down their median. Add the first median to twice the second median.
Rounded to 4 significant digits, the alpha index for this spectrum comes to 15.89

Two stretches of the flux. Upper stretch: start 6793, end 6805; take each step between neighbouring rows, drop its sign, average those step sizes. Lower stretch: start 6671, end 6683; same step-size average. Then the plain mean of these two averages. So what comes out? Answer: 0.027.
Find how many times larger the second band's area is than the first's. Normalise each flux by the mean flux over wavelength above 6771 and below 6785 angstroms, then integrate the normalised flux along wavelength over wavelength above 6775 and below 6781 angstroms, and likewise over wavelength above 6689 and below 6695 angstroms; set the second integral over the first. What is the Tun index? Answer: 1.04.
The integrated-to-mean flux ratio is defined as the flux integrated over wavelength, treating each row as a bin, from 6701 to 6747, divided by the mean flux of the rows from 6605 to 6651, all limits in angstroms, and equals 45.8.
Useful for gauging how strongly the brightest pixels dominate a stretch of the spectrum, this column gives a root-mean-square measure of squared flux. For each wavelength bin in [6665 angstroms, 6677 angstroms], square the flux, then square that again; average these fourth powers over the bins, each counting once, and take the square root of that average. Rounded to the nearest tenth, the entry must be 27.6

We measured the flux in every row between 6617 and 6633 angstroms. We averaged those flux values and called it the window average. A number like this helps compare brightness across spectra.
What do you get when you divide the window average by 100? 0.0536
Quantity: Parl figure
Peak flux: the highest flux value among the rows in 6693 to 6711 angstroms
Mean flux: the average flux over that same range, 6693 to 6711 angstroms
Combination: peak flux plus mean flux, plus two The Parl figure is 12.7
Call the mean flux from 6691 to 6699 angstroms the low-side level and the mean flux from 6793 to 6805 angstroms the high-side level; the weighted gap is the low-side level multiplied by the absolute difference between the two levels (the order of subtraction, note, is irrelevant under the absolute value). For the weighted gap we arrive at 1.34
